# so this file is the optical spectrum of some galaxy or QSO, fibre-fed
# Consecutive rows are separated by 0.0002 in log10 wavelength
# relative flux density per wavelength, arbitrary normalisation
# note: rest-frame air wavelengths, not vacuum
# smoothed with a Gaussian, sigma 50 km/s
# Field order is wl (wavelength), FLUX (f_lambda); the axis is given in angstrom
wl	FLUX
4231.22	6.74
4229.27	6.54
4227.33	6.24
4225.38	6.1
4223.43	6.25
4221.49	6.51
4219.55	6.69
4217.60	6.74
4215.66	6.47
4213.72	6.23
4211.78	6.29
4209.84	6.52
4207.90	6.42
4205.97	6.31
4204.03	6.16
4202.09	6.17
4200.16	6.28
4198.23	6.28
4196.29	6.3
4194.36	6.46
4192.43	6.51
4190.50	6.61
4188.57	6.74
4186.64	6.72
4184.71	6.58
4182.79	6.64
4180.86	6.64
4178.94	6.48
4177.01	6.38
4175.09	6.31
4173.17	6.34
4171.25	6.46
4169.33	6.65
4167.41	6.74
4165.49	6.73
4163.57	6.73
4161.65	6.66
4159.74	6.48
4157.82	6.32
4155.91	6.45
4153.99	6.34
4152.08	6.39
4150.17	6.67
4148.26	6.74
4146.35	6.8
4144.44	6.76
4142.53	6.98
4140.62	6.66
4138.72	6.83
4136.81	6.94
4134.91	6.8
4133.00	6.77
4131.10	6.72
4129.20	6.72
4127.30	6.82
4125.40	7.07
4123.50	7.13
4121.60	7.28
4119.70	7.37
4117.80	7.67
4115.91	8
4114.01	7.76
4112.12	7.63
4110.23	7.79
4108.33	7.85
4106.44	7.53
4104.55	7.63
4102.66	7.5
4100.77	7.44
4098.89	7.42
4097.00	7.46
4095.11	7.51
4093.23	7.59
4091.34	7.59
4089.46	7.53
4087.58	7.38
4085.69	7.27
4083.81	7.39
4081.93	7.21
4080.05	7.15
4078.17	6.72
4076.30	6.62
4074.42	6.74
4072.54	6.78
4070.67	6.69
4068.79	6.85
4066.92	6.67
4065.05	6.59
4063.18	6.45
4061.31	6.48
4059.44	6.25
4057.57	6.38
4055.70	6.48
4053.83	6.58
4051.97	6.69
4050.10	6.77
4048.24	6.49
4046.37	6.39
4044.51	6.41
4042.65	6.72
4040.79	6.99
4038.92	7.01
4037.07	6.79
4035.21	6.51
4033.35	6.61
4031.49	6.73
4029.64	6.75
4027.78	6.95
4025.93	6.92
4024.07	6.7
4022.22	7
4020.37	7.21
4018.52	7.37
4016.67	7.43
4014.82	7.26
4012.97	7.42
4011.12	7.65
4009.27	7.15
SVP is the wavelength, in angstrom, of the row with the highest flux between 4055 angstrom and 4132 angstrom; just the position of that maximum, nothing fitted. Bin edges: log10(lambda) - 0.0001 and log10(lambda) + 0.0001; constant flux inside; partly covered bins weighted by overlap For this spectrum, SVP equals 4115.91 angstrom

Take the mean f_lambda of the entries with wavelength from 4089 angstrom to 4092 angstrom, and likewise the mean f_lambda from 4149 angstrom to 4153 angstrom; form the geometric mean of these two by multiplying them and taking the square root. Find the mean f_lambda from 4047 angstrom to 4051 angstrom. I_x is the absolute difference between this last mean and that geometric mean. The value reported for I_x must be 0.4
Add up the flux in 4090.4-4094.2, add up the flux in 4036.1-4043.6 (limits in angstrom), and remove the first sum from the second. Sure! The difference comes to 12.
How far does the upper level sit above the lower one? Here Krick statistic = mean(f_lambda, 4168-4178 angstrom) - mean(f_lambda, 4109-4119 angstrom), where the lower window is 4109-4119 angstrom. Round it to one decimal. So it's -1.3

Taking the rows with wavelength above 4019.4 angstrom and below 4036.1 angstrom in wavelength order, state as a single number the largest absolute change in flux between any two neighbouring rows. 0.30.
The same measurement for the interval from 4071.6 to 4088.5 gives 0.43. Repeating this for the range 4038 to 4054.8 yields 0.31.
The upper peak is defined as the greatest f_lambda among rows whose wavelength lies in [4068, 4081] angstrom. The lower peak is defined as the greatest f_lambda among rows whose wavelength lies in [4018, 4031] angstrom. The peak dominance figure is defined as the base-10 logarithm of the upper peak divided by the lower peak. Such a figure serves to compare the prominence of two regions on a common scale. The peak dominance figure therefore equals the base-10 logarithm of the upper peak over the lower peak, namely -0.01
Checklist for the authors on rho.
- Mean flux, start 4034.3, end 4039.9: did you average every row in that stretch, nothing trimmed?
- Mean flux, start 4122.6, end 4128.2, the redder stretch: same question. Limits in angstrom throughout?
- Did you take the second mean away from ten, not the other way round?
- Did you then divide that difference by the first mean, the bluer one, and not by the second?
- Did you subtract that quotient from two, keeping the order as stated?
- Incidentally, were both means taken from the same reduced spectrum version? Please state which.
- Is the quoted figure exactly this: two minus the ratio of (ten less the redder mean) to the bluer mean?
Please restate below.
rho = 1.56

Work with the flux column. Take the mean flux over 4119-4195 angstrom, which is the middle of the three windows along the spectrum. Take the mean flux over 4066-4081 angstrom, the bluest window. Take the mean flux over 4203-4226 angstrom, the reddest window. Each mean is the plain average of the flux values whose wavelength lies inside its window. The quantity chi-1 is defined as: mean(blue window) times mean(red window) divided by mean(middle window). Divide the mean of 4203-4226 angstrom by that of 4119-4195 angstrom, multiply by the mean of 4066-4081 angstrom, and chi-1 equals 6.5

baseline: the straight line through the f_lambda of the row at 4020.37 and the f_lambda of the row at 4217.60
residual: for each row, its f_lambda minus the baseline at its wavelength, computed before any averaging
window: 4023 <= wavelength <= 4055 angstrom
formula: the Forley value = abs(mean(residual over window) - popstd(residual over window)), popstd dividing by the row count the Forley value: 0.64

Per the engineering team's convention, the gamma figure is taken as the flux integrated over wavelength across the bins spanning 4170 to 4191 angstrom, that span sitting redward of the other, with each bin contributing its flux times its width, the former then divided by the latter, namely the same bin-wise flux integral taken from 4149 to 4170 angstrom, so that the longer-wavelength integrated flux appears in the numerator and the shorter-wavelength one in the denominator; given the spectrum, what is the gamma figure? 1.00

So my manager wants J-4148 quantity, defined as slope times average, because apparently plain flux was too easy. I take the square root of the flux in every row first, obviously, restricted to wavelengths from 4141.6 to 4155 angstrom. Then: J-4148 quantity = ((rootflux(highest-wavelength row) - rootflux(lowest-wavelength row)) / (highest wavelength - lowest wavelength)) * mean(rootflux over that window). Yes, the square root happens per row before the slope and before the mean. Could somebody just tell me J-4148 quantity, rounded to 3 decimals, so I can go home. -0.028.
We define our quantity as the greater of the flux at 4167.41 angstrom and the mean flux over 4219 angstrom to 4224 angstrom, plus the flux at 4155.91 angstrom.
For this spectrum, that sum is 13.2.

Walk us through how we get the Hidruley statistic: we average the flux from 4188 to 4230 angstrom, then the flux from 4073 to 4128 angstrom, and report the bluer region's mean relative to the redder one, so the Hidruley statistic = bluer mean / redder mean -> 1.15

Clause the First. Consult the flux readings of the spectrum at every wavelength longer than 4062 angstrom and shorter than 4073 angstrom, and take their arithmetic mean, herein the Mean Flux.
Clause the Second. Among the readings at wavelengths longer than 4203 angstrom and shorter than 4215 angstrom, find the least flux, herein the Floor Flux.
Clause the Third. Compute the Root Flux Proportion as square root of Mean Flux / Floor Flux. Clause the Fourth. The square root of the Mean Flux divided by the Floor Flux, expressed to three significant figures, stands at 1.04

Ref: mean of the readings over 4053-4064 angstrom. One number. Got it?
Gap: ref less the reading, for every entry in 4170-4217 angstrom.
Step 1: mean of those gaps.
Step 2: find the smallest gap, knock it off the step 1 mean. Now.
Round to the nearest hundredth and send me 0.31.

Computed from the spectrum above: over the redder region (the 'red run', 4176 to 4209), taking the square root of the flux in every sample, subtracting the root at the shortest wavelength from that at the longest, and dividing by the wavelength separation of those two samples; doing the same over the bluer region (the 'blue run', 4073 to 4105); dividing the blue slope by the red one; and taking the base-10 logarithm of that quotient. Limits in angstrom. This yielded 1.3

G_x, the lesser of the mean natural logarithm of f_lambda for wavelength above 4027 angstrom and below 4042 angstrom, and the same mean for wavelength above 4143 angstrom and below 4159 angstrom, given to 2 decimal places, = 1.88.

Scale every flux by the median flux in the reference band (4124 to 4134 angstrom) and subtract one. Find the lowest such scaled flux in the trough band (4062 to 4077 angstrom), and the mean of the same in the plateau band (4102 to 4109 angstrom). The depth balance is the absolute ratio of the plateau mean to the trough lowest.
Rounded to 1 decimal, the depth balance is 2.7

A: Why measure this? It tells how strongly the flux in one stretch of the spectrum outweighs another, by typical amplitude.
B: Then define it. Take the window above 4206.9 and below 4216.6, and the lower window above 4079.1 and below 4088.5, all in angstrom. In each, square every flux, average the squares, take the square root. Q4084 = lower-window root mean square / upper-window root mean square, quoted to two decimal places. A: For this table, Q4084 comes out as 1.14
